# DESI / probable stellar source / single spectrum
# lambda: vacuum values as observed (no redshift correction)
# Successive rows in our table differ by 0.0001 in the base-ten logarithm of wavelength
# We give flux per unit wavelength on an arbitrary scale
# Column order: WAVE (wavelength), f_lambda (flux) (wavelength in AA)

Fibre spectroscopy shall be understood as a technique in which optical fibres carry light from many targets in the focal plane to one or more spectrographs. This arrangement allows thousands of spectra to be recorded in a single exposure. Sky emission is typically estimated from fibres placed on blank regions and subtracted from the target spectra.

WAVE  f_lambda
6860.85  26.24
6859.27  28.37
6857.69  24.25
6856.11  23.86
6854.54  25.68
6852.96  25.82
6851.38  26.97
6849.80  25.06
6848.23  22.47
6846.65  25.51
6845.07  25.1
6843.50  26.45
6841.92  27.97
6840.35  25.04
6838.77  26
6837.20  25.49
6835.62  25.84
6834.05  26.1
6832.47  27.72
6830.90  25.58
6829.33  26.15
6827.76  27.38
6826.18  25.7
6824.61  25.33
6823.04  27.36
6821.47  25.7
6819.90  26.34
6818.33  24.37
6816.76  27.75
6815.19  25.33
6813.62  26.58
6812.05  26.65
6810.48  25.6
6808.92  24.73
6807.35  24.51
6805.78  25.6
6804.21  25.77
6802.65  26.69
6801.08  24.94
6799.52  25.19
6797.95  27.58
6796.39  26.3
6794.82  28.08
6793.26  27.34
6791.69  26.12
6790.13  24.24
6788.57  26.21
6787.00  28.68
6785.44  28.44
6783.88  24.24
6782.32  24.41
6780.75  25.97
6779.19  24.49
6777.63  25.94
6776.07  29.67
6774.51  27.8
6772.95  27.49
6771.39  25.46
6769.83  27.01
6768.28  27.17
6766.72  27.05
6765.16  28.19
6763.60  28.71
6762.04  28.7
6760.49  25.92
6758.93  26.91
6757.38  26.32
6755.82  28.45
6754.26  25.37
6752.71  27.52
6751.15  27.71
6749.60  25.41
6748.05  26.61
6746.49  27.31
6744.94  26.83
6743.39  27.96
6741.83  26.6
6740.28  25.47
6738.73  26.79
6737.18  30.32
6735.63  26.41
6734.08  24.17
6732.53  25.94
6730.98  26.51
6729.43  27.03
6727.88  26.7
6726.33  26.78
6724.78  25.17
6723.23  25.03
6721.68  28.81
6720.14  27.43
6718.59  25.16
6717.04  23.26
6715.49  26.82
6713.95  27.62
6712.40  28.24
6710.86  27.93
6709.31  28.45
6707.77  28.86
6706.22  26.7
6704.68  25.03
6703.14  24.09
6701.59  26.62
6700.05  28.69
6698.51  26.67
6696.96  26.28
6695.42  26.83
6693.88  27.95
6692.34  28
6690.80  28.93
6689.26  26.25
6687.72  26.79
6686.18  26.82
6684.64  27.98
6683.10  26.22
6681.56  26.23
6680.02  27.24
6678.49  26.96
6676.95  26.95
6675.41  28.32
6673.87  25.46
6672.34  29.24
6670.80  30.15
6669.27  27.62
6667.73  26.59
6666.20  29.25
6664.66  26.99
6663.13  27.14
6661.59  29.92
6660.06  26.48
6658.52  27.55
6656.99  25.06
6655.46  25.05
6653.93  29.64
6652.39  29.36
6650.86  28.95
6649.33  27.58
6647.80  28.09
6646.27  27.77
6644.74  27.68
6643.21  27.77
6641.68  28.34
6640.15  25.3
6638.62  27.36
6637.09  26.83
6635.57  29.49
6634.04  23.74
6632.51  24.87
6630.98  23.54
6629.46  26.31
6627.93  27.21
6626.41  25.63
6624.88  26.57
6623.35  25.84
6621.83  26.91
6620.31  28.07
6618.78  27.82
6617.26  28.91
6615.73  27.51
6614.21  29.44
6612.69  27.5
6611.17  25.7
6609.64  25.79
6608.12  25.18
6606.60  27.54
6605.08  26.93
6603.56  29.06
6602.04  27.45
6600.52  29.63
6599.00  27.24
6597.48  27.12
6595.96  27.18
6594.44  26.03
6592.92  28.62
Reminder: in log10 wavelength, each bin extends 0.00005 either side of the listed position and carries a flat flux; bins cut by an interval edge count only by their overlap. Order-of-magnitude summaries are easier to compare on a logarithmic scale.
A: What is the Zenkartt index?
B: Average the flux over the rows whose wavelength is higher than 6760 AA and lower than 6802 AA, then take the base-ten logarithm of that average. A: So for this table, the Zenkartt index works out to 1.43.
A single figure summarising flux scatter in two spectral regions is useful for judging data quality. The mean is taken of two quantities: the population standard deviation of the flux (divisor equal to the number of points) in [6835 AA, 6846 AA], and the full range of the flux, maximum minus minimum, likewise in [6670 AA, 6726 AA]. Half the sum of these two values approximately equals 3.9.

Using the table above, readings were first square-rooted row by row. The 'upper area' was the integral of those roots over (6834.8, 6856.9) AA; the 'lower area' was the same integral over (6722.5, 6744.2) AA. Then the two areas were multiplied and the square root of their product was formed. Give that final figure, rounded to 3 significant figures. 112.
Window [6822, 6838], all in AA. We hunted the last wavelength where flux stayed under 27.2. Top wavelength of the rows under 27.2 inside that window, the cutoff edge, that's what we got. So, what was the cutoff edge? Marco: 6837.20 AA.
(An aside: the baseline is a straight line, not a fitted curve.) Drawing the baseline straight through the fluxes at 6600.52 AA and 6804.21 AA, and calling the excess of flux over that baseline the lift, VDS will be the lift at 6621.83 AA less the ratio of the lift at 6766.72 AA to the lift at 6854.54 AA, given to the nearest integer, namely -3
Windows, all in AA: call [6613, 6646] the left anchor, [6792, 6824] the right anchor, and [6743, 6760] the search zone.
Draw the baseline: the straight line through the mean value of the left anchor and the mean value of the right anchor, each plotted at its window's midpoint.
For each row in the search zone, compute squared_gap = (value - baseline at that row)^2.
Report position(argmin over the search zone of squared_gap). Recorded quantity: 6757.38 AA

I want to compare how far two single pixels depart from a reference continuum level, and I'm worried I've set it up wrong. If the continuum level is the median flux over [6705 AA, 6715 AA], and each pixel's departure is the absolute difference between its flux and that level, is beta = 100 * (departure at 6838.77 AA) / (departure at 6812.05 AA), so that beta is 145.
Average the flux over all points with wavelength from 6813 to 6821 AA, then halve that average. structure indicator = 13.0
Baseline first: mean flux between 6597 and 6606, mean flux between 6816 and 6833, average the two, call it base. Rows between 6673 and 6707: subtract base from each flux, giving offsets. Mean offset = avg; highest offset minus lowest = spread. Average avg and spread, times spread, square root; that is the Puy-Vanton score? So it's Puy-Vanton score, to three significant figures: 3.34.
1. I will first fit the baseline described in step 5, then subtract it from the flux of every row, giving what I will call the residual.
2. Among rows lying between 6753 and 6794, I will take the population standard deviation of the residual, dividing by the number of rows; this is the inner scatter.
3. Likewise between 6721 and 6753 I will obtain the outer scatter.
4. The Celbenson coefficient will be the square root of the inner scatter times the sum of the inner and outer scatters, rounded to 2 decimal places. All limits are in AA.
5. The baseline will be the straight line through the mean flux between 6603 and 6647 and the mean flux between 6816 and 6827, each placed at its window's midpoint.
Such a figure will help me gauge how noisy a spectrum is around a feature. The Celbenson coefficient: 2.06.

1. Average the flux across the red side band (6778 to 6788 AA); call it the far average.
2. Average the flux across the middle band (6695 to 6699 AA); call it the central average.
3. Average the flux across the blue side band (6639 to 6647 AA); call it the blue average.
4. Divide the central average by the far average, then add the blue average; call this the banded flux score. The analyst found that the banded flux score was 28.4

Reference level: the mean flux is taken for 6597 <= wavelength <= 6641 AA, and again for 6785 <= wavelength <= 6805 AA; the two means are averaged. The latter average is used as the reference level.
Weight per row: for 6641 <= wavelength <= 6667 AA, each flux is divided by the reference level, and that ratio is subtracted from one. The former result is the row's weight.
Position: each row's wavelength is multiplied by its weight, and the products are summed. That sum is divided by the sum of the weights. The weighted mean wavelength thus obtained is 6653.1 AA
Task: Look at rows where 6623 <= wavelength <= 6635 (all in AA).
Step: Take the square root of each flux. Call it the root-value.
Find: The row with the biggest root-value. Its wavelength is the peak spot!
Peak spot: 6627.93 AA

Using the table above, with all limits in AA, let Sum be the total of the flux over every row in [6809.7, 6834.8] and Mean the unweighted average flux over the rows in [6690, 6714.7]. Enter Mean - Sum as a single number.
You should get -392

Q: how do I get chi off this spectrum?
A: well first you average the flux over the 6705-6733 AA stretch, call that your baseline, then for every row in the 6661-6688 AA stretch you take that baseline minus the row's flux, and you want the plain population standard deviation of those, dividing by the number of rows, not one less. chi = 1.3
